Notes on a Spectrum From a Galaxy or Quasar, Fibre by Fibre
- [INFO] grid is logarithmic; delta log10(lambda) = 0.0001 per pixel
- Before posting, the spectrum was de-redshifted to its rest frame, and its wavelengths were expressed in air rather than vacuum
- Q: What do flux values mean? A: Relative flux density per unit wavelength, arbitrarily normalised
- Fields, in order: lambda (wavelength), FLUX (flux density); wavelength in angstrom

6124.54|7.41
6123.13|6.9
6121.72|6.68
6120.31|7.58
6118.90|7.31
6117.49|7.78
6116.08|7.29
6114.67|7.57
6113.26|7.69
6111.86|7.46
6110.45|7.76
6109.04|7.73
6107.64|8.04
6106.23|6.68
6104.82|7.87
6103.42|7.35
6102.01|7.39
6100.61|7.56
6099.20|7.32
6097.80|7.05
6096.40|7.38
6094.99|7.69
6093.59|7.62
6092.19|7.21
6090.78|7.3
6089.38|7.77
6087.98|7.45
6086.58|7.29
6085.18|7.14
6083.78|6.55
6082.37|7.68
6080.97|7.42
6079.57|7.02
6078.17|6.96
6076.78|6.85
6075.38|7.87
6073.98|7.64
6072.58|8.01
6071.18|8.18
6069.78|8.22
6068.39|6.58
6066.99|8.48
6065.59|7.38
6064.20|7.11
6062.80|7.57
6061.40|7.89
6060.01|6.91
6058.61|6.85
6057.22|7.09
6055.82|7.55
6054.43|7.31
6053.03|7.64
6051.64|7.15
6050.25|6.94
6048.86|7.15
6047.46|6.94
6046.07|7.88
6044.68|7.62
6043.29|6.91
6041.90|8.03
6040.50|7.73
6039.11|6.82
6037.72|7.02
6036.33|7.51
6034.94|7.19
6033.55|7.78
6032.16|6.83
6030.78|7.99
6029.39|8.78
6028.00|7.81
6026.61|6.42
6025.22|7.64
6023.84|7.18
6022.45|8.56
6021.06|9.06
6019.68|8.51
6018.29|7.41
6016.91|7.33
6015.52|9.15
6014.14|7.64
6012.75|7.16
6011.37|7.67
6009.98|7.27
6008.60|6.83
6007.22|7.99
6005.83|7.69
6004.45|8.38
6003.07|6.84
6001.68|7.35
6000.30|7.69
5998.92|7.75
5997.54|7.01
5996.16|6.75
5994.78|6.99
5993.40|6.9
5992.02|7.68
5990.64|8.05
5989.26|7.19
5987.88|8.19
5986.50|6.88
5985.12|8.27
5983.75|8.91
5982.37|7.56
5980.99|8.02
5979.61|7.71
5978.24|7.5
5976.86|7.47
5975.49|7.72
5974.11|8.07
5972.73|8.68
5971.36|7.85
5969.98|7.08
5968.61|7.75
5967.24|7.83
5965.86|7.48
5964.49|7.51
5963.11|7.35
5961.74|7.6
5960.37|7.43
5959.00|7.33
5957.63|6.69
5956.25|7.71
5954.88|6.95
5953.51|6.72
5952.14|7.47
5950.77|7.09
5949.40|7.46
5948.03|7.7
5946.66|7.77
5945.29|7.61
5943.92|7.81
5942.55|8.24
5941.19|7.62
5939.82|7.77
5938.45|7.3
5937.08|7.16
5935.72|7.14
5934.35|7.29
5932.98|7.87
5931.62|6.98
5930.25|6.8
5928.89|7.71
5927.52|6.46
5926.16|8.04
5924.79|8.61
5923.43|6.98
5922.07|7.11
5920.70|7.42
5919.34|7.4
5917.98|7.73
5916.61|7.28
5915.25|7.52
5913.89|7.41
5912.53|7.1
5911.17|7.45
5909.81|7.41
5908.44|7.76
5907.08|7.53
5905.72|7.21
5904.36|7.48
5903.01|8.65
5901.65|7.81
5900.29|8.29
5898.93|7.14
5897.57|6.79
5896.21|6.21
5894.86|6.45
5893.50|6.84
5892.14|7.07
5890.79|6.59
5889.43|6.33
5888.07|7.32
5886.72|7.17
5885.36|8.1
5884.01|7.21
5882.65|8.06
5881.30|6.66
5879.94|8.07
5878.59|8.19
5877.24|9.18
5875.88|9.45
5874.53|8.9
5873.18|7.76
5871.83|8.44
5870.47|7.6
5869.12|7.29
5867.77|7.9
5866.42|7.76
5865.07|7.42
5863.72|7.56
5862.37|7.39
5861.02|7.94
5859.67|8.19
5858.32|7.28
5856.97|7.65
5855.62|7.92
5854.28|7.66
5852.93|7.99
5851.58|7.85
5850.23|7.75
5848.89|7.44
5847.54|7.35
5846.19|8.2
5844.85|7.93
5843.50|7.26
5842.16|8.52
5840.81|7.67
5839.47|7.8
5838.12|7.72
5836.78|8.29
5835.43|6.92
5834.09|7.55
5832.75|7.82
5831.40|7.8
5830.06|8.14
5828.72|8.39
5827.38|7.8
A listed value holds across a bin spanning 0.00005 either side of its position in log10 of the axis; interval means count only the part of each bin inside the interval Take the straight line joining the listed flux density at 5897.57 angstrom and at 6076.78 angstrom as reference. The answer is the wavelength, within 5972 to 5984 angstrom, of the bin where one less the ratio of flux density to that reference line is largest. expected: 5976.86 angstrom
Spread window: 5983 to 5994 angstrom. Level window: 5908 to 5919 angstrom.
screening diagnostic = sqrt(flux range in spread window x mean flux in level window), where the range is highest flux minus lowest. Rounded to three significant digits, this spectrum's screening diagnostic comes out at 3.89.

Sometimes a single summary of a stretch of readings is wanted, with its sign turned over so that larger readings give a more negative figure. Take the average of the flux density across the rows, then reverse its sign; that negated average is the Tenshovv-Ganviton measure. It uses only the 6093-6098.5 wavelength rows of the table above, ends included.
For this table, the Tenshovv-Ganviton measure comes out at -7.44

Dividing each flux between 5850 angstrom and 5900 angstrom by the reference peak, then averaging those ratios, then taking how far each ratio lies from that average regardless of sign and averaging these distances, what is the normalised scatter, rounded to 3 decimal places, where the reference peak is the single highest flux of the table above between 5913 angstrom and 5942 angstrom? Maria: 0.065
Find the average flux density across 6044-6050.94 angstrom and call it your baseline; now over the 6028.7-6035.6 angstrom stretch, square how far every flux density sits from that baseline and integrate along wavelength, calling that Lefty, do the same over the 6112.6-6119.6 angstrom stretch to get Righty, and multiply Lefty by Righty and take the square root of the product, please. 1.6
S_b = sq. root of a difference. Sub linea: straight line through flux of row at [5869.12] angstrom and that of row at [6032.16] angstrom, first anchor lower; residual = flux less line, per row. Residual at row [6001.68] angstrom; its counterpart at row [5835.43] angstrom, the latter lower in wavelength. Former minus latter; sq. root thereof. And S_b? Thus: 0.95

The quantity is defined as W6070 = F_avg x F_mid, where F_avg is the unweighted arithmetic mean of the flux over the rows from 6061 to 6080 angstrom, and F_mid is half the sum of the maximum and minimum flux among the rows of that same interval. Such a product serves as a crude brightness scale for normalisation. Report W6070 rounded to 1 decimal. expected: 56.9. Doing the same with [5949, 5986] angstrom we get 59.3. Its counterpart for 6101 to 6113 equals 55.5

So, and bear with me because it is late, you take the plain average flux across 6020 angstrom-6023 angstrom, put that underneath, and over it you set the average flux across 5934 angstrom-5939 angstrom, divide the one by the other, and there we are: 0.82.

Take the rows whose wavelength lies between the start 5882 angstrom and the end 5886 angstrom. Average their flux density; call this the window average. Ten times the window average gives 78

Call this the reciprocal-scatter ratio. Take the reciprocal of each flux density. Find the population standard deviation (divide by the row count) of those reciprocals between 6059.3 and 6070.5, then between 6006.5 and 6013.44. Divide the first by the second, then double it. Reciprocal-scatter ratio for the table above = 3.0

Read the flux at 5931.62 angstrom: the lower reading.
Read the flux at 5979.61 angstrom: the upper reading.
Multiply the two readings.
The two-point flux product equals 54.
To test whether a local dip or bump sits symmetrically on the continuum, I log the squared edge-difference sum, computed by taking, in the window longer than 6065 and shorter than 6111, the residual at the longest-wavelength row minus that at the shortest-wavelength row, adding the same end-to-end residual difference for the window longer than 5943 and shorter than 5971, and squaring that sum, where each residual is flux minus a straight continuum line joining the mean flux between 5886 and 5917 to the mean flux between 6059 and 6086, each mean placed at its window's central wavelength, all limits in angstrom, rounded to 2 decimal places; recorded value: 0.18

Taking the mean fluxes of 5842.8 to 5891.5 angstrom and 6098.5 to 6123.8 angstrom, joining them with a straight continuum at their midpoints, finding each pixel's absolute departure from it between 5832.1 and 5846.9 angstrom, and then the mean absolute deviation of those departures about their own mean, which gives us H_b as 0.253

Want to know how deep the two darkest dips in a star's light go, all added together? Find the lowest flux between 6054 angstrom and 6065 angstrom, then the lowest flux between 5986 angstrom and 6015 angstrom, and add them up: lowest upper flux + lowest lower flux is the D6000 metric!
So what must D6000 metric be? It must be 13.6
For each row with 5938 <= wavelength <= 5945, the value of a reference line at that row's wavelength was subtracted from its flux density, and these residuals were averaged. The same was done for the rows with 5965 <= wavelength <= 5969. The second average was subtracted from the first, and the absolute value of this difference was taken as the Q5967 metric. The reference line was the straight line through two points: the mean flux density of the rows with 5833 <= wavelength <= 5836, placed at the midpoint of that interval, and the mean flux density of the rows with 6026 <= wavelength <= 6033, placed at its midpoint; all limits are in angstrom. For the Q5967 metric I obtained 0.11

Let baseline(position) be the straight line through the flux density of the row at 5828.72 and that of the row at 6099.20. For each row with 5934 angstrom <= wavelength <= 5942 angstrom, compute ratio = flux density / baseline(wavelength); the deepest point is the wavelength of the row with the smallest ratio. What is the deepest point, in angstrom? 5935.72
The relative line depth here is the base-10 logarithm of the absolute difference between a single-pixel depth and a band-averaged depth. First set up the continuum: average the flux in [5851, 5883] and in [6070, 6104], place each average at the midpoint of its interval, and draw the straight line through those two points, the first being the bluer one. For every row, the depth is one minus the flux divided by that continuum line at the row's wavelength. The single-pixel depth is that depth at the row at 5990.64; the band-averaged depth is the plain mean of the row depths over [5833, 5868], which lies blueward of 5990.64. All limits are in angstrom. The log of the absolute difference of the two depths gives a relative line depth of -1.08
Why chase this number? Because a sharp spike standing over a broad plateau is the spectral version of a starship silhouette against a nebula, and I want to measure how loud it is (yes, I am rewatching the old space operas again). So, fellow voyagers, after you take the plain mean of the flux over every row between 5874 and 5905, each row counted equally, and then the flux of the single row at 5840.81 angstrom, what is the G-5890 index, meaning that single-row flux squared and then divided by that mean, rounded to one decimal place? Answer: 7.8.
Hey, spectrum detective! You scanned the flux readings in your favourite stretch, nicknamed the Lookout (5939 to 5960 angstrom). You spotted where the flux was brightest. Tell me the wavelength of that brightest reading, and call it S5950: 5942.55 angstrom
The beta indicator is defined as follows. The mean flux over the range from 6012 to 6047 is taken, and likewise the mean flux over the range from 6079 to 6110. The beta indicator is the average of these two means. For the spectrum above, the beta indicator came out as 7.53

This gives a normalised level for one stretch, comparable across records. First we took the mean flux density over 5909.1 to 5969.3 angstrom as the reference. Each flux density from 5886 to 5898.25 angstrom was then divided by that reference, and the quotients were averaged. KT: 0.91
